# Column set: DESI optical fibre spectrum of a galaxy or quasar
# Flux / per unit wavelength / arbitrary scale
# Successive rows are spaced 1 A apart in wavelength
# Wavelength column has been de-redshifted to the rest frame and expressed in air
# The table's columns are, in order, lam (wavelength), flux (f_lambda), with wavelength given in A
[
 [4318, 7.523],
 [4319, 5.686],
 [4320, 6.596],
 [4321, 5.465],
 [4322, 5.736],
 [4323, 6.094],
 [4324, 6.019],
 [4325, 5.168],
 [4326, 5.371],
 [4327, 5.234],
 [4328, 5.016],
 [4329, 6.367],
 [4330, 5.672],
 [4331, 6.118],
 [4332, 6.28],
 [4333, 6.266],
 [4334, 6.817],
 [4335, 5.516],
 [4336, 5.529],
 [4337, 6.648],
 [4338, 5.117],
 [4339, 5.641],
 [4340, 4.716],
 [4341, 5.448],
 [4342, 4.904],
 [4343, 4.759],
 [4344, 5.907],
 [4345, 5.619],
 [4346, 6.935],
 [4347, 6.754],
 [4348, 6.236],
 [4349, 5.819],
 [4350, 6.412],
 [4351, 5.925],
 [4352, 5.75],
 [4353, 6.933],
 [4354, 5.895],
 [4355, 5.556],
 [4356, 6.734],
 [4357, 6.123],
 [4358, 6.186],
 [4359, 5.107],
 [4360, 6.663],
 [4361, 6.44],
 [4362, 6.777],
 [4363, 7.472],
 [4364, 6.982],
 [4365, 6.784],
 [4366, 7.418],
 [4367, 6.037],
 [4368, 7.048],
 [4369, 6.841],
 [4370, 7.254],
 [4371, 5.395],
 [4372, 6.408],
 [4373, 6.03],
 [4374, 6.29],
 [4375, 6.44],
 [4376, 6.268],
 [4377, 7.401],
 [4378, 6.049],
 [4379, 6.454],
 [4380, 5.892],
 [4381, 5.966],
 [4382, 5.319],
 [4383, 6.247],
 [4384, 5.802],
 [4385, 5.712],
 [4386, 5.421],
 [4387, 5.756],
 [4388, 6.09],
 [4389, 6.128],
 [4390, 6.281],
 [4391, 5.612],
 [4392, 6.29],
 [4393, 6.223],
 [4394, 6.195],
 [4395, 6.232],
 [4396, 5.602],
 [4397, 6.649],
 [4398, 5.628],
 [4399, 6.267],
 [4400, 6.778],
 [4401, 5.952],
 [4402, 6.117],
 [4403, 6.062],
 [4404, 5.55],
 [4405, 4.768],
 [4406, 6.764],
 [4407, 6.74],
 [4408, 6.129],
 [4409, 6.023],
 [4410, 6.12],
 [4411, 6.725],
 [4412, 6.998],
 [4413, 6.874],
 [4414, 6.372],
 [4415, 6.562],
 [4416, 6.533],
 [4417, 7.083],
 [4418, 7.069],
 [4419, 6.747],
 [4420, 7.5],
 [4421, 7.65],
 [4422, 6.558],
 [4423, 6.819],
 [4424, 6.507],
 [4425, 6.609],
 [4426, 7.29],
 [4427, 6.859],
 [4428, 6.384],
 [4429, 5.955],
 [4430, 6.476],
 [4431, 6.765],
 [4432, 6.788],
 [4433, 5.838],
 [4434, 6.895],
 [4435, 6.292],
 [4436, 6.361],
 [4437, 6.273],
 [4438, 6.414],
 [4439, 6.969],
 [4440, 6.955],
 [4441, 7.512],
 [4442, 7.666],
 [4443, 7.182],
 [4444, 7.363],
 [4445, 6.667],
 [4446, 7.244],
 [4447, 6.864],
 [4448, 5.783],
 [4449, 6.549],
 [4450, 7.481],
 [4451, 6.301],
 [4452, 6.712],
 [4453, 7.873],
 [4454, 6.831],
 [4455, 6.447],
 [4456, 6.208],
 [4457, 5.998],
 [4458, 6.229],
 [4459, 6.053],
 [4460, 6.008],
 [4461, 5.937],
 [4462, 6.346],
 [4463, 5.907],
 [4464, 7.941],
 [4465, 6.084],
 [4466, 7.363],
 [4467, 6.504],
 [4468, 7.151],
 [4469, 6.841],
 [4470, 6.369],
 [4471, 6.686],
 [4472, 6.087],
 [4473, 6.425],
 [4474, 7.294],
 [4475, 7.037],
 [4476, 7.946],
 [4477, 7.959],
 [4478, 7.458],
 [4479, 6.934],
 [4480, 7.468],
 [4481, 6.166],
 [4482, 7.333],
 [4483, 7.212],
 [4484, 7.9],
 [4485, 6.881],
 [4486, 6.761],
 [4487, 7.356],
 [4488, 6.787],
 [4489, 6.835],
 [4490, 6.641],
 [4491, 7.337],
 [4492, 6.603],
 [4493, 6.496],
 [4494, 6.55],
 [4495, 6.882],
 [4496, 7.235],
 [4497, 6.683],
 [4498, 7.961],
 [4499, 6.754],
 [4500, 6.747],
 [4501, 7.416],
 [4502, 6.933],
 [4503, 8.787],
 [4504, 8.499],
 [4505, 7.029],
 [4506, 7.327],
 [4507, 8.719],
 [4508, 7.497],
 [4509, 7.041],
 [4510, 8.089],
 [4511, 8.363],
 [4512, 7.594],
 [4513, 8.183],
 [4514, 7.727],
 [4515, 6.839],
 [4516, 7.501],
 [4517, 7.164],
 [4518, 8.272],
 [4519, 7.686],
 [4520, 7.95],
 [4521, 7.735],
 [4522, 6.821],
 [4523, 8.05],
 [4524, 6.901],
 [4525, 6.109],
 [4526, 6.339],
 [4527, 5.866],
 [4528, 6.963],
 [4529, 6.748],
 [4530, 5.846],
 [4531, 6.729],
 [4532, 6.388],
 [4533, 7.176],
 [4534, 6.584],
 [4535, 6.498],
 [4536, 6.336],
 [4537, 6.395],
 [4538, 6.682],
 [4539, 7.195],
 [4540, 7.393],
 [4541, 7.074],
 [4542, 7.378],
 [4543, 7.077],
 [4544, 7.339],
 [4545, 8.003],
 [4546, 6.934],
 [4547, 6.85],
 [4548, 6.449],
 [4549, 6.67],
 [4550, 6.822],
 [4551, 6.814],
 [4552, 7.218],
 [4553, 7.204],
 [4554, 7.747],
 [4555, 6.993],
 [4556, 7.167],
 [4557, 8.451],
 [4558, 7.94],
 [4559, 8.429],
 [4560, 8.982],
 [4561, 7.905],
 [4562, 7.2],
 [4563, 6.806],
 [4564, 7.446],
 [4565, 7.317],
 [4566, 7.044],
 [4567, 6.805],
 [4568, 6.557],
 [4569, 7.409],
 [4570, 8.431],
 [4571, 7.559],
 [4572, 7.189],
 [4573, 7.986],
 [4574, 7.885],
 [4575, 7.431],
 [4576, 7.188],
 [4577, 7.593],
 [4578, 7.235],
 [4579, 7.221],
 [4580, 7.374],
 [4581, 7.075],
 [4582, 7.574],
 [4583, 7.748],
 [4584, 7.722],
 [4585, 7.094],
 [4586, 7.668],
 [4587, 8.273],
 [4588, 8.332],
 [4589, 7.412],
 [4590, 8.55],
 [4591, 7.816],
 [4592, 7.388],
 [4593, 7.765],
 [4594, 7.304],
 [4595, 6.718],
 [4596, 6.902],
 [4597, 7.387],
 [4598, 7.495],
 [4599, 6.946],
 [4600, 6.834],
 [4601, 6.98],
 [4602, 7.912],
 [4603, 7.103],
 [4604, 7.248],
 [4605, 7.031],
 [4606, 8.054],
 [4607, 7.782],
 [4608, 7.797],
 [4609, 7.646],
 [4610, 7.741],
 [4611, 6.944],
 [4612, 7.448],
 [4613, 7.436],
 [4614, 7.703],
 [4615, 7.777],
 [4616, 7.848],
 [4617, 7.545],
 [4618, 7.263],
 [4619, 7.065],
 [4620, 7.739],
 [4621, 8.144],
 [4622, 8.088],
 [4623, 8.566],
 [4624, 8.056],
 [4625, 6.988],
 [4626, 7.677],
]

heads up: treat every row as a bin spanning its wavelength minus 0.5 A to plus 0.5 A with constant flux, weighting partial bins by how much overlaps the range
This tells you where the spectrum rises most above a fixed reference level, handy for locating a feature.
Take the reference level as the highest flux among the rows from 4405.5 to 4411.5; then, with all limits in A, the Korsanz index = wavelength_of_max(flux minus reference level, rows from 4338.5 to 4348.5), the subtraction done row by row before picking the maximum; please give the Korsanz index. 4346 A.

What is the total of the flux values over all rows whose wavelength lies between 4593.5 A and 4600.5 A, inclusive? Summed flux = 49.6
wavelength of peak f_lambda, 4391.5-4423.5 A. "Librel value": 4421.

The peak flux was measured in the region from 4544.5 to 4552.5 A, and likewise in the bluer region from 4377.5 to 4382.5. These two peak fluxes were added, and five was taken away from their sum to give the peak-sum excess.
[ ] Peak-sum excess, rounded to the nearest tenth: 9.5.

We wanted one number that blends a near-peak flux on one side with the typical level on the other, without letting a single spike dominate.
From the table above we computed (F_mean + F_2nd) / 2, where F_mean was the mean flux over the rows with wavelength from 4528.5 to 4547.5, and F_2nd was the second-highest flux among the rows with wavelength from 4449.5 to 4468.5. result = 7.4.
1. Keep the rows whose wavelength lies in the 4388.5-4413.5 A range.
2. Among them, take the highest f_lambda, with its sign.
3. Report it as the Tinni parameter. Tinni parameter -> 6.998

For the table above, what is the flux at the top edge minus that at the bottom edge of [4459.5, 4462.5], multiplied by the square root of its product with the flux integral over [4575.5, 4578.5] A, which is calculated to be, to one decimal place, 0.9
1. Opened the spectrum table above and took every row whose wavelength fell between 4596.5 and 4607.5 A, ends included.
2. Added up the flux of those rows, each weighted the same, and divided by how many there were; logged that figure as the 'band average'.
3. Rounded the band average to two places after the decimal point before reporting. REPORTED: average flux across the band 7.34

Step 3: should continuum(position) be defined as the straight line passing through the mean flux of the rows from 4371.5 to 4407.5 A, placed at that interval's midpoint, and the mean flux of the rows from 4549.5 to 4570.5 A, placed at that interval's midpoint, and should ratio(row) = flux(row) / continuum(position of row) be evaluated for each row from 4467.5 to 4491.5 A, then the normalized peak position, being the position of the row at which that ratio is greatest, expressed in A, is 4477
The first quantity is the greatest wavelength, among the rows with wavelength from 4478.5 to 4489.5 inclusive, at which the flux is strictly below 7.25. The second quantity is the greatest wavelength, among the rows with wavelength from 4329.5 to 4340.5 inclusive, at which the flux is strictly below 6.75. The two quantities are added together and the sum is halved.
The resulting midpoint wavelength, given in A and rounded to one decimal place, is 4414.5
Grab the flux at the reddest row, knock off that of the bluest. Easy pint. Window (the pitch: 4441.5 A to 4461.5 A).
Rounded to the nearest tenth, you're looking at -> -1.7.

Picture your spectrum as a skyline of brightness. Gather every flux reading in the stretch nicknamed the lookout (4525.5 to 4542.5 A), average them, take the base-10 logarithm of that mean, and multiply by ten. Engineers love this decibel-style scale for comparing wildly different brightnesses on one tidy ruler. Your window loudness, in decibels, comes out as 8.25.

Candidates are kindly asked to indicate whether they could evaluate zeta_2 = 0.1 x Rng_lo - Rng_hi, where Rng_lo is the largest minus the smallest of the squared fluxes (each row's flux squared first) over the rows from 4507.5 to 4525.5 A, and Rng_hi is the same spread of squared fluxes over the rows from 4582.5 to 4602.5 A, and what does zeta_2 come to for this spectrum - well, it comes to -24.7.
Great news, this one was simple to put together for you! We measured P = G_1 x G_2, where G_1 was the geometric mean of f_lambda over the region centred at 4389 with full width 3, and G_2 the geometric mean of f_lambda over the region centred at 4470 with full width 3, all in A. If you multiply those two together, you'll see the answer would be 41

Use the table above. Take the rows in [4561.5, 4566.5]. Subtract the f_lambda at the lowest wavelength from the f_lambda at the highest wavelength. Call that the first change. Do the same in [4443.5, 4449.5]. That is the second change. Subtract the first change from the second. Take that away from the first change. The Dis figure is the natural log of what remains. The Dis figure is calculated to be -0.69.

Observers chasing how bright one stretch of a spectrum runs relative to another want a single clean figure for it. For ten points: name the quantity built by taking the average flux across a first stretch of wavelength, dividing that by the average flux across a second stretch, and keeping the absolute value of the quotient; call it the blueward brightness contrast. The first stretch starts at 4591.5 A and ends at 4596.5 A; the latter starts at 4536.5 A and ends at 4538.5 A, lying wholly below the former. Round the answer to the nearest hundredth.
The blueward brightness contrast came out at 1.10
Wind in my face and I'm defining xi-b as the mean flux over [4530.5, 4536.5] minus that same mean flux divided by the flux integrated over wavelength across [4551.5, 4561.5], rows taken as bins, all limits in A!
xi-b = 6.53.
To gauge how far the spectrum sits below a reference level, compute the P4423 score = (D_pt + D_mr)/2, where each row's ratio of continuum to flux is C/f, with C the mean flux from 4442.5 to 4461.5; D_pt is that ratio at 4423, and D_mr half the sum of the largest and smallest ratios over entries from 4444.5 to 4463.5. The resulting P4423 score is 0.98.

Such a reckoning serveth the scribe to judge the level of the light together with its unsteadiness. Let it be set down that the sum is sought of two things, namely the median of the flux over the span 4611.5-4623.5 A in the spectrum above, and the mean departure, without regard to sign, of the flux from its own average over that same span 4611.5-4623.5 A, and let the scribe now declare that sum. 8.0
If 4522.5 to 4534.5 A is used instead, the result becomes 7.1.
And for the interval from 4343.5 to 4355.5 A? 6.3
